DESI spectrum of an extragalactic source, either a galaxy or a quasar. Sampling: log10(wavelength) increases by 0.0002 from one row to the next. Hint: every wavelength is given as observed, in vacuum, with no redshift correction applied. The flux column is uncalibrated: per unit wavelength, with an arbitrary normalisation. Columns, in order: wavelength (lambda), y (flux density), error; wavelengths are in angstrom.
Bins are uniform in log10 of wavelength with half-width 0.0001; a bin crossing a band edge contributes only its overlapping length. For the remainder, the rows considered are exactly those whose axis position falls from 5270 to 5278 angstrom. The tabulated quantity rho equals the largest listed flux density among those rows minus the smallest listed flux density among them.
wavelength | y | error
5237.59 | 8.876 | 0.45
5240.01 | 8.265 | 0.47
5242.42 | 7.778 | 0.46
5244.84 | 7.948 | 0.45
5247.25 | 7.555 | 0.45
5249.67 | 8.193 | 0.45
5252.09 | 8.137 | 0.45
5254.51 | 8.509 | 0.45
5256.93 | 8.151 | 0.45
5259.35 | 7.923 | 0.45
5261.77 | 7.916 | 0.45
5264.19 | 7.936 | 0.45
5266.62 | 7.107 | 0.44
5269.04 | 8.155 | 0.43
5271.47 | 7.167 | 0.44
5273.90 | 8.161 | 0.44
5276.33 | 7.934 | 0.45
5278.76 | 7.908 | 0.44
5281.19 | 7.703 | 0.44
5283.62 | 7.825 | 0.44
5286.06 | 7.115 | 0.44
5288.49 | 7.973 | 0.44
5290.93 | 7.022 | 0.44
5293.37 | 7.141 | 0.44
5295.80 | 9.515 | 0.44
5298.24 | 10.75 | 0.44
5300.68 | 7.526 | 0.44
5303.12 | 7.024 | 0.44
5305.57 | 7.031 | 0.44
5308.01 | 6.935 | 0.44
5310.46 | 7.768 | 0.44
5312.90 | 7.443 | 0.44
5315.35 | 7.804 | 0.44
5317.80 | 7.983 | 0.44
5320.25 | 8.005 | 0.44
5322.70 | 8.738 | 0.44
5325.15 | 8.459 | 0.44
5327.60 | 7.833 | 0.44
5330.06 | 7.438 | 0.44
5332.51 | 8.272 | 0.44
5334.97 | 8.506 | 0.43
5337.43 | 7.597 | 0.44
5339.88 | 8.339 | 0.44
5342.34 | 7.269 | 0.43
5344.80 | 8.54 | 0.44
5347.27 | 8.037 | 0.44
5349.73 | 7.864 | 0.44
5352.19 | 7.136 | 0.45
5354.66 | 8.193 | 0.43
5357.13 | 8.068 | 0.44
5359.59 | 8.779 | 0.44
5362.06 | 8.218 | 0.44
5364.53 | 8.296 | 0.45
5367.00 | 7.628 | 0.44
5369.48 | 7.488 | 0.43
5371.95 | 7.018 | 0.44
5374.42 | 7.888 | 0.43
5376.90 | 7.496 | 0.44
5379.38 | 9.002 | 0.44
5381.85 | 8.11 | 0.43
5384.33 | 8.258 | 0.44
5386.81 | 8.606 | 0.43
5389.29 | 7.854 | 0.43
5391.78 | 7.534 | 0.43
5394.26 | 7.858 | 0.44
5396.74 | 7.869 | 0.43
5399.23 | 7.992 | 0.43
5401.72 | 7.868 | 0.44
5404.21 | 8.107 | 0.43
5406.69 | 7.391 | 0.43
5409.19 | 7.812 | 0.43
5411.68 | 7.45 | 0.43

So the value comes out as 0.99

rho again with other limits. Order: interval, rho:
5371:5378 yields 0.87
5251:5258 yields 0.37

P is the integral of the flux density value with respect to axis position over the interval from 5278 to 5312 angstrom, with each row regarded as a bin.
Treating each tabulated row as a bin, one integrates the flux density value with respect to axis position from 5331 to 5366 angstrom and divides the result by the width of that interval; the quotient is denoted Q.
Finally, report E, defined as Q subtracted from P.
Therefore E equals 257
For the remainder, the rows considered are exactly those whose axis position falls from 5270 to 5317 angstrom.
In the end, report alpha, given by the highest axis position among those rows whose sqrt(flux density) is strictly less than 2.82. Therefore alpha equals 5315.35 angstrom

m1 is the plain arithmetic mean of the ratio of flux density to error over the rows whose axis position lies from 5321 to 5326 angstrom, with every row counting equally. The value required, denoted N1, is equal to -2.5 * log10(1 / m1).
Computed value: 3.23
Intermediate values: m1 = 19.5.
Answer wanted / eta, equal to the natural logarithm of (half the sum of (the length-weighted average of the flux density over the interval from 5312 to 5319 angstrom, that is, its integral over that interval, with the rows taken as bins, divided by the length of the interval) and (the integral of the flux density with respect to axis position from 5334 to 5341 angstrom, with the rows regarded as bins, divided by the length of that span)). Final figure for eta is 2.07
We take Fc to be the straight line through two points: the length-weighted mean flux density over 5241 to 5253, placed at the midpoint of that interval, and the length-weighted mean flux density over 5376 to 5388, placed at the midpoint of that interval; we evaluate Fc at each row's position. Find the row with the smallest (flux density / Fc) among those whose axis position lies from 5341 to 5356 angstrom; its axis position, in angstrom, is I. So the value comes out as 5352.19 angstrom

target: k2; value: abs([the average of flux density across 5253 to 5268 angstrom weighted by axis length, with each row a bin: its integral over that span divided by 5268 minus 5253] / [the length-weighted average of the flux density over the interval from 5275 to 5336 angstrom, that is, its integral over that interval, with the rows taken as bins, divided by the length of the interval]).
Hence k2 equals 1.00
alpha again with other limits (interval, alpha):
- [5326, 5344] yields 5342.34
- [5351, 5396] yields 5394.26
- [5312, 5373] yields 5371.95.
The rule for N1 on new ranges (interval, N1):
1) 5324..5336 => 3.17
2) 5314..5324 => 3.17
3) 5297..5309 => 3.13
